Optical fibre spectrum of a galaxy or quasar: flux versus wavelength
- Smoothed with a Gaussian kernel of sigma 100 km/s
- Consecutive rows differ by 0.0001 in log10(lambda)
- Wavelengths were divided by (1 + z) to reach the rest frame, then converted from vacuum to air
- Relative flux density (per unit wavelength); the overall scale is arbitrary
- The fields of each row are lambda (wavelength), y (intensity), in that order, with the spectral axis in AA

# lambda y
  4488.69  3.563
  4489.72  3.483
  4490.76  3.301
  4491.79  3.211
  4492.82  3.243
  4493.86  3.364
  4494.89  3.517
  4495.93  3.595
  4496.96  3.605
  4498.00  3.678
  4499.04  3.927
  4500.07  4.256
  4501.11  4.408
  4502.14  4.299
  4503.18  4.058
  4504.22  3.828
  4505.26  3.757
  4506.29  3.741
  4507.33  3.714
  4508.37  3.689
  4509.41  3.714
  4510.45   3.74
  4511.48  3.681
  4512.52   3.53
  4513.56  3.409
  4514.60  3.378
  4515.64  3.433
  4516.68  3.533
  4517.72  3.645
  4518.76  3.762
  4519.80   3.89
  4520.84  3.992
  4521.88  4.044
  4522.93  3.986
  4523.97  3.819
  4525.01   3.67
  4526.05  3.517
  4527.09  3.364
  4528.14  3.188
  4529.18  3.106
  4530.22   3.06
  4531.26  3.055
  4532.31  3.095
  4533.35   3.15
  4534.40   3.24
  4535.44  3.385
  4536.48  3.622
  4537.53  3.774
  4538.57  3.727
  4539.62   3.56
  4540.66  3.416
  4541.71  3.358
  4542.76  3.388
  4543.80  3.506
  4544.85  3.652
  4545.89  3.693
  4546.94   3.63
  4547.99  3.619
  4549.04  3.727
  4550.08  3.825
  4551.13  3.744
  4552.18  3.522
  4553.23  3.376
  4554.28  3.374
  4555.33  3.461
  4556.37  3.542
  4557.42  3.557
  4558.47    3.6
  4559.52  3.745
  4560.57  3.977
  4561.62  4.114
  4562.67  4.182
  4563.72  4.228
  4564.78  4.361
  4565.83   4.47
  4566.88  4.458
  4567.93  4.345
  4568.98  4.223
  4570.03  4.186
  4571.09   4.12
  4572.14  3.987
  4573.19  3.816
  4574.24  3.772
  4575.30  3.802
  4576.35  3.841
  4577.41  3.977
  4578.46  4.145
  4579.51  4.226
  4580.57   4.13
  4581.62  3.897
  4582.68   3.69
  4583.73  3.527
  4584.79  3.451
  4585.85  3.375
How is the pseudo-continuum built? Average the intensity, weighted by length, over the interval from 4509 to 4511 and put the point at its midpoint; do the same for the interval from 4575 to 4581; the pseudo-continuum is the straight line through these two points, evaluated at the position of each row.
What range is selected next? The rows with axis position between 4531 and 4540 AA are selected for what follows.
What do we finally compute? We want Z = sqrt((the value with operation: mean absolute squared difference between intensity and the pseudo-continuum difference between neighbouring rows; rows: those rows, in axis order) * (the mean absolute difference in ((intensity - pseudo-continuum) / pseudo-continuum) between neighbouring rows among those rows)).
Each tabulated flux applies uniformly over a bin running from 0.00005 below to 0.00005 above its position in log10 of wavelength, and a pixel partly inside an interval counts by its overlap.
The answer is 0.050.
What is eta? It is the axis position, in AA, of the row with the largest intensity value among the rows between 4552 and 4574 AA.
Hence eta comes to 4565.83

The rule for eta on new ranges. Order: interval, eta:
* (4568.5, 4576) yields 4568.98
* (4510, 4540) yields 4521.88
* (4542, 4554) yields 4550.08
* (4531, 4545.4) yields 4537.53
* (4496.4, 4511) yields 4501.11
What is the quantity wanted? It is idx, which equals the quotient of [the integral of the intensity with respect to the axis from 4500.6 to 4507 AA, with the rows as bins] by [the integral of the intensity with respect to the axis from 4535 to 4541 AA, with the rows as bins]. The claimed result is 1.2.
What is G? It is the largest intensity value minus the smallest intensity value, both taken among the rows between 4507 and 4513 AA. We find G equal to 0.21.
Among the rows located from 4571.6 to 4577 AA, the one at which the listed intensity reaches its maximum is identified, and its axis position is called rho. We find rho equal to 4572.14 AA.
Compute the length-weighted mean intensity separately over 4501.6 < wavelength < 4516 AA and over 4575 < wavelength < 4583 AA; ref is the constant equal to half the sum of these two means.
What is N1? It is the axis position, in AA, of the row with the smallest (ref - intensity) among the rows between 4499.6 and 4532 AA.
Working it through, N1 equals 4501.11 AA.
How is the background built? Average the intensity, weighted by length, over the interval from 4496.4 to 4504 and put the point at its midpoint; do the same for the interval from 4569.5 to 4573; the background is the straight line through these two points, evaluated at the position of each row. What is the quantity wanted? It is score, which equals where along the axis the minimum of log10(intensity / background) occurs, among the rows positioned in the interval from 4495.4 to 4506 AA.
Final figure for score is 4495.93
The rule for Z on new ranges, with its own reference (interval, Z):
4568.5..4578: 0.021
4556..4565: 0.031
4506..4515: 0.017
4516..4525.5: 0.027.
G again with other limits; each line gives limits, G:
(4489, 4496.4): 0.38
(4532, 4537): 0.53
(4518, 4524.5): 0.28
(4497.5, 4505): 0.73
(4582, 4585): 0.24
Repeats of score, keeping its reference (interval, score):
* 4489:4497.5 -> 4491.79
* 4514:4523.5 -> 4514.60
